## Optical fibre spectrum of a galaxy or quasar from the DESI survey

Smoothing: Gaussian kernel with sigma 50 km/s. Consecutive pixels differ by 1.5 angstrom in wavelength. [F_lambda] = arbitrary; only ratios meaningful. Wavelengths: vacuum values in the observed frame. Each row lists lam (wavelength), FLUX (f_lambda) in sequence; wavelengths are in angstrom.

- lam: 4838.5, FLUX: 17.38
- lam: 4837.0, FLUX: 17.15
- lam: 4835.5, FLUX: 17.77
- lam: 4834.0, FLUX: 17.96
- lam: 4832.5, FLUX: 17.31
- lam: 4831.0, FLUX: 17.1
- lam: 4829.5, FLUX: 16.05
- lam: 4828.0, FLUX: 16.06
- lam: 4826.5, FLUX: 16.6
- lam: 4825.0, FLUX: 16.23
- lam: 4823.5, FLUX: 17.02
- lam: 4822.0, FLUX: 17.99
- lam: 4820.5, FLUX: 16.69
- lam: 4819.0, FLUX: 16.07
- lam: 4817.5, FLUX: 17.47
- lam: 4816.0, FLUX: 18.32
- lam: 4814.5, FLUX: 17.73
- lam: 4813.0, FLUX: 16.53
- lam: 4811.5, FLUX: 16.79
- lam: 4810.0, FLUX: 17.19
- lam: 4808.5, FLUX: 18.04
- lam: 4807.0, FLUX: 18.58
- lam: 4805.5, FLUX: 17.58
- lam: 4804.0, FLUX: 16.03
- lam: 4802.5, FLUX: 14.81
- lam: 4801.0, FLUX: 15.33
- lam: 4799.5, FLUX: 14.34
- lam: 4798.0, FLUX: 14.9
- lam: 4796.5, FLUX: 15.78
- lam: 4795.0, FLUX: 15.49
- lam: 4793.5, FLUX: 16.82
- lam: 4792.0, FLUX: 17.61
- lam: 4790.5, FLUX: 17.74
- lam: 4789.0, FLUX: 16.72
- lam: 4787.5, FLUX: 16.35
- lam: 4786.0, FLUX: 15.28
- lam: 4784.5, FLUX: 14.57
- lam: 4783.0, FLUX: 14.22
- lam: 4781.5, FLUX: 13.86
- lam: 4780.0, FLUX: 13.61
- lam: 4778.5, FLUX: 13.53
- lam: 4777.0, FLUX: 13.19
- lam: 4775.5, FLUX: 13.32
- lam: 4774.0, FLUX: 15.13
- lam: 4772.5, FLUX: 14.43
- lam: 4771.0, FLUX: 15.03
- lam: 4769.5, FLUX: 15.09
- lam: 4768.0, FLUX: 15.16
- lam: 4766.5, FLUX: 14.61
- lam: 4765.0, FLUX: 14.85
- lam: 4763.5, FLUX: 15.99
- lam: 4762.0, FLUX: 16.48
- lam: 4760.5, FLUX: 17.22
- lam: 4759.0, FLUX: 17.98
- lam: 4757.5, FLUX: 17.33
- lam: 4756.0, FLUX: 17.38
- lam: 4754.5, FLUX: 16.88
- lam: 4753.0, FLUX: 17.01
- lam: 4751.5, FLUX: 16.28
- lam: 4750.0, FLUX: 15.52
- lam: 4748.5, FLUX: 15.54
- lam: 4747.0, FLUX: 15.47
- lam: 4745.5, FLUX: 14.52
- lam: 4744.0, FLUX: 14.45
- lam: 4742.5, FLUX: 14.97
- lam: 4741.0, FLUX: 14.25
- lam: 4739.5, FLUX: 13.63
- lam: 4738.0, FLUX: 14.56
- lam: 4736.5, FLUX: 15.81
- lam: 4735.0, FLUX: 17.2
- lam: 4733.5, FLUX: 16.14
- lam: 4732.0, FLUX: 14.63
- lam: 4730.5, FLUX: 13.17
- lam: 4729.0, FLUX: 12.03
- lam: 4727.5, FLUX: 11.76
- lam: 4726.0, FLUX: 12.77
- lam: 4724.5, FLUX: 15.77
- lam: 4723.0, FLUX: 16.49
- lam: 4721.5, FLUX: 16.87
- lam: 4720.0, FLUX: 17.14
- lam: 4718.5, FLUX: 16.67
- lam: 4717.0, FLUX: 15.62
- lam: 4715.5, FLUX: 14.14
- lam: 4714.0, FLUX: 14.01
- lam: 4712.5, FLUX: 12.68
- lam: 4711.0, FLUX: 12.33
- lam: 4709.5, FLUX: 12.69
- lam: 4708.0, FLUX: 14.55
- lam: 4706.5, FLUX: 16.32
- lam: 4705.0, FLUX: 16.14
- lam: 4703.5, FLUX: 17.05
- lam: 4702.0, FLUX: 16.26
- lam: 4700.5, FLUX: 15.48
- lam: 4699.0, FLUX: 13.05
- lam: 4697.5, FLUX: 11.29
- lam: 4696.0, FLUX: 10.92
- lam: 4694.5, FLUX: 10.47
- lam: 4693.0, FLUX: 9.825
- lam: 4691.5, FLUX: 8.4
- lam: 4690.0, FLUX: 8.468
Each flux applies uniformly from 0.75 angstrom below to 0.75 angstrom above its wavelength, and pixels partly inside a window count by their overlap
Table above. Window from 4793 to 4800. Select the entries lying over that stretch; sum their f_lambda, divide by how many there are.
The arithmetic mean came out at 15.5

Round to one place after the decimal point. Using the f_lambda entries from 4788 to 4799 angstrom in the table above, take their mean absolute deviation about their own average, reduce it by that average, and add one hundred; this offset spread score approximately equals 84.5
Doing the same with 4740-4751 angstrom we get 85.5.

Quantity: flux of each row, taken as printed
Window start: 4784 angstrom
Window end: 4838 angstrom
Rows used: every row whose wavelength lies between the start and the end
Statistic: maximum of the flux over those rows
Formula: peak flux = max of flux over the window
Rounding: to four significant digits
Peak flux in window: 18.58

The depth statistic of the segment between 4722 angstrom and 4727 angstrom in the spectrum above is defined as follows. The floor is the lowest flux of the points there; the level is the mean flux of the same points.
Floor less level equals -2.2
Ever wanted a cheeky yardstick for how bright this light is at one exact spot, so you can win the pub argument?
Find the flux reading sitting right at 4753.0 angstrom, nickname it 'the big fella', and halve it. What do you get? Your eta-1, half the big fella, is 8.5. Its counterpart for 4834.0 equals 9.0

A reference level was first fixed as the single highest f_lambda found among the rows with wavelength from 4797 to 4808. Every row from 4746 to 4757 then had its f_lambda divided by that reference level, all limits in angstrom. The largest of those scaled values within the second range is 0.94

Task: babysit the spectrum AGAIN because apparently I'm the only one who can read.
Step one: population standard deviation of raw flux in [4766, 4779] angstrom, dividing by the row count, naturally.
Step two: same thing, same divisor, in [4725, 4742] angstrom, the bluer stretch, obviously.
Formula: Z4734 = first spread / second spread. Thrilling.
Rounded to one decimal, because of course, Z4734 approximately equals 0.5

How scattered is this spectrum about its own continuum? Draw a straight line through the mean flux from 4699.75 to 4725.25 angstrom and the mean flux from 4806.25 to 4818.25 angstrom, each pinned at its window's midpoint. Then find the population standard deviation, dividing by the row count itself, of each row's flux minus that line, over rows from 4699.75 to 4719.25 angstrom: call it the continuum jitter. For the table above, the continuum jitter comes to 1.6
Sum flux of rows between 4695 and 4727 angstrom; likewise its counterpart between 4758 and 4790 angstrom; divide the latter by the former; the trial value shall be 1.03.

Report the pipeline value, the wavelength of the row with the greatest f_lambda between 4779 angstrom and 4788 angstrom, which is 4787.5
